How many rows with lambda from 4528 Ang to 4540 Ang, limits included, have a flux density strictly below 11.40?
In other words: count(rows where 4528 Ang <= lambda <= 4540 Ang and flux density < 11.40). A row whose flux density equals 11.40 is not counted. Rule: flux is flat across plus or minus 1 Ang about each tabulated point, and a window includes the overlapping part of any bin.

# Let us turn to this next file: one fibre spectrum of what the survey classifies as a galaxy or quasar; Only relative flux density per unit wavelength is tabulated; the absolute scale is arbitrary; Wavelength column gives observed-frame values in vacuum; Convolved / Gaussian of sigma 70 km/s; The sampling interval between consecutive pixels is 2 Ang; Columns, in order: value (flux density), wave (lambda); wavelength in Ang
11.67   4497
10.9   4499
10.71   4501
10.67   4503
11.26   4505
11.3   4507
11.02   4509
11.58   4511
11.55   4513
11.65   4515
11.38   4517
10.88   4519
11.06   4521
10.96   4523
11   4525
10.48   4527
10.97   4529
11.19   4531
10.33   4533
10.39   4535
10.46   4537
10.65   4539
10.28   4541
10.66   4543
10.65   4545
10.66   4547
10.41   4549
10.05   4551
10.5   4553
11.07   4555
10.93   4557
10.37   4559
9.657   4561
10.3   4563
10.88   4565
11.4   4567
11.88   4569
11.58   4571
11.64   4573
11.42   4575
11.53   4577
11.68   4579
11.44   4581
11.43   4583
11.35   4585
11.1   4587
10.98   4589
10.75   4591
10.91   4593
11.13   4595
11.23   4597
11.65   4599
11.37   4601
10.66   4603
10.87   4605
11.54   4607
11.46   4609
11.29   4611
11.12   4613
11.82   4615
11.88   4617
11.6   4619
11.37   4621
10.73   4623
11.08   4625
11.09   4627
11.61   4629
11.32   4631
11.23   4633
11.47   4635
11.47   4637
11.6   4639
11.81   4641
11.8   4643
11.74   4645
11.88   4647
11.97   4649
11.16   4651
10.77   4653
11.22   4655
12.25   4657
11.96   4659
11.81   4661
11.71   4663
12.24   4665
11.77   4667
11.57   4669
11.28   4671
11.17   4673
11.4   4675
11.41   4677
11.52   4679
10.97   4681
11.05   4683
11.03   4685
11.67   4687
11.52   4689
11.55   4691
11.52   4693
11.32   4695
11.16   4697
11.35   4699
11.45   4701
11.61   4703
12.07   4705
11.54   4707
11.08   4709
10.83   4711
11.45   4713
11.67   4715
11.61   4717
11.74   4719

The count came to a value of 6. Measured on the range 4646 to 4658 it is 3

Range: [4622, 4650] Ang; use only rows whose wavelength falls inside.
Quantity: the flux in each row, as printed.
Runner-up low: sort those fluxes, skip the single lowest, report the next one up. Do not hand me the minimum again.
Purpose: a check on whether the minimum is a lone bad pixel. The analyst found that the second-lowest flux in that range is 11.08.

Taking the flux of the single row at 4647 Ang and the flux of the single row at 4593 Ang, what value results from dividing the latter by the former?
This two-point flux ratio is 0.92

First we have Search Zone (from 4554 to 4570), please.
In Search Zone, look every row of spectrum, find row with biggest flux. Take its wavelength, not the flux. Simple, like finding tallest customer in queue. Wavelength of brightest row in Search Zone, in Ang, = 4569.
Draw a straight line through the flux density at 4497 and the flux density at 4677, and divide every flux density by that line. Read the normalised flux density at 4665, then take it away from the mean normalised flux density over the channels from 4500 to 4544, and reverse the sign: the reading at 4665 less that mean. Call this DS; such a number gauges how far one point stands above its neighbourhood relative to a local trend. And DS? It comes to 0.13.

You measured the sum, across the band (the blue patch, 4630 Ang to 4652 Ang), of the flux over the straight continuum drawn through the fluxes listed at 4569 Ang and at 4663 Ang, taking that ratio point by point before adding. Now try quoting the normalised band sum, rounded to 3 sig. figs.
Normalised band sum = 10.8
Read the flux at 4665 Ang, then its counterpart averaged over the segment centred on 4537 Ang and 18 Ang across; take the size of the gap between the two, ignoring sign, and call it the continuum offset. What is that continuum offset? 1.6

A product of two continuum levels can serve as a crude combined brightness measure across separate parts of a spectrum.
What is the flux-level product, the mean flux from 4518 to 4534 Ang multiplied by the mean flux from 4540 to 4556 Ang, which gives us 114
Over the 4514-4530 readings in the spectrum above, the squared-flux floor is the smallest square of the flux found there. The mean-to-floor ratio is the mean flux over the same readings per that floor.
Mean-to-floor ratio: 0.101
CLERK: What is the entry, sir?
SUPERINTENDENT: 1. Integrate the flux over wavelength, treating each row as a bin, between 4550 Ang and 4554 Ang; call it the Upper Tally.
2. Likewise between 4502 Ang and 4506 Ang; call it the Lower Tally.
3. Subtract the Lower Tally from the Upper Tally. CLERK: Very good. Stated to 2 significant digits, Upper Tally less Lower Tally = -2.8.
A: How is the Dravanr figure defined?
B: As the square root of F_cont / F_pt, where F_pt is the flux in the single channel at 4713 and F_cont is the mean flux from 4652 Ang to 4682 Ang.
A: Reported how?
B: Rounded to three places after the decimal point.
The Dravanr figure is 1.004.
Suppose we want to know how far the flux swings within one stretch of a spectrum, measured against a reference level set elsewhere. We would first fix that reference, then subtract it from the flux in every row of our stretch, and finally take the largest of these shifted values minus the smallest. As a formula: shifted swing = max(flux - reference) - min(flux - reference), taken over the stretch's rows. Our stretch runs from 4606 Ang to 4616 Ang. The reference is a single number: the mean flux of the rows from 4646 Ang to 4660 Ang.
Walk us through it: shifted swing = 0.7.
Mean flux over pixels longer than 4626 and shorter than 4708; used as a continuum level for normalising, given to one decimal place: 11.5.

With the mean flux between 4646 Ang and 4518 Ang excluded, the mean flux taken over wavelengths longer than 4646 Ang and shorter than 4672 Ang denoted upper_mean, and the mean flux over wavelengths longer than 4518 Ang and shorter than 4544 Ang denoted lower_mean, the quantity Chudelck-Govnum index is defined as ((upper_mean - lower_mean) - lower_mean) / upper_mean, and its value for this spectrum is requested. -0.84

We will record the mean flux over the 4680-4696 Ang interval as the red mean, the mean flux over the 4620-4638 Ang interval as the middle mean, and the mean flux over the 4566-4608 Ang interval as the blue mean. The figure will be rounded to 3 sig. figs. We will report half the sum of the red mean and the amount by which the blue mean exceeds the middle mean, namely 5.69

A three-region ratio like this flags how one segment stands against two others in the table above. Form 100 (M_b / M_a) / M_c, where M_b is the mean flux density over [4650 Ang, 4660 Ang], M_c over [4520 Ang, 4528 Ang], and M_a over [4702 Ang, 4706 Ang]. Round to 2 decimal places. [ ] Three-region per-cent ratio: 8.91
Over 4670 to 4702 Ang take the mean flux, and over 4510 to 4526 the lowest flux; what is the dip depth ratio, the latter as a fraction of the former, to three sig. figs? 0.960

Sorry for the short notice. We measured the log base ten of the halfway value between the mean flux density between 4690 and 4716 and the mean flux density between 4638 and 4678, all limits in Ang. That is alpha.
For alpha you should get 1.06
